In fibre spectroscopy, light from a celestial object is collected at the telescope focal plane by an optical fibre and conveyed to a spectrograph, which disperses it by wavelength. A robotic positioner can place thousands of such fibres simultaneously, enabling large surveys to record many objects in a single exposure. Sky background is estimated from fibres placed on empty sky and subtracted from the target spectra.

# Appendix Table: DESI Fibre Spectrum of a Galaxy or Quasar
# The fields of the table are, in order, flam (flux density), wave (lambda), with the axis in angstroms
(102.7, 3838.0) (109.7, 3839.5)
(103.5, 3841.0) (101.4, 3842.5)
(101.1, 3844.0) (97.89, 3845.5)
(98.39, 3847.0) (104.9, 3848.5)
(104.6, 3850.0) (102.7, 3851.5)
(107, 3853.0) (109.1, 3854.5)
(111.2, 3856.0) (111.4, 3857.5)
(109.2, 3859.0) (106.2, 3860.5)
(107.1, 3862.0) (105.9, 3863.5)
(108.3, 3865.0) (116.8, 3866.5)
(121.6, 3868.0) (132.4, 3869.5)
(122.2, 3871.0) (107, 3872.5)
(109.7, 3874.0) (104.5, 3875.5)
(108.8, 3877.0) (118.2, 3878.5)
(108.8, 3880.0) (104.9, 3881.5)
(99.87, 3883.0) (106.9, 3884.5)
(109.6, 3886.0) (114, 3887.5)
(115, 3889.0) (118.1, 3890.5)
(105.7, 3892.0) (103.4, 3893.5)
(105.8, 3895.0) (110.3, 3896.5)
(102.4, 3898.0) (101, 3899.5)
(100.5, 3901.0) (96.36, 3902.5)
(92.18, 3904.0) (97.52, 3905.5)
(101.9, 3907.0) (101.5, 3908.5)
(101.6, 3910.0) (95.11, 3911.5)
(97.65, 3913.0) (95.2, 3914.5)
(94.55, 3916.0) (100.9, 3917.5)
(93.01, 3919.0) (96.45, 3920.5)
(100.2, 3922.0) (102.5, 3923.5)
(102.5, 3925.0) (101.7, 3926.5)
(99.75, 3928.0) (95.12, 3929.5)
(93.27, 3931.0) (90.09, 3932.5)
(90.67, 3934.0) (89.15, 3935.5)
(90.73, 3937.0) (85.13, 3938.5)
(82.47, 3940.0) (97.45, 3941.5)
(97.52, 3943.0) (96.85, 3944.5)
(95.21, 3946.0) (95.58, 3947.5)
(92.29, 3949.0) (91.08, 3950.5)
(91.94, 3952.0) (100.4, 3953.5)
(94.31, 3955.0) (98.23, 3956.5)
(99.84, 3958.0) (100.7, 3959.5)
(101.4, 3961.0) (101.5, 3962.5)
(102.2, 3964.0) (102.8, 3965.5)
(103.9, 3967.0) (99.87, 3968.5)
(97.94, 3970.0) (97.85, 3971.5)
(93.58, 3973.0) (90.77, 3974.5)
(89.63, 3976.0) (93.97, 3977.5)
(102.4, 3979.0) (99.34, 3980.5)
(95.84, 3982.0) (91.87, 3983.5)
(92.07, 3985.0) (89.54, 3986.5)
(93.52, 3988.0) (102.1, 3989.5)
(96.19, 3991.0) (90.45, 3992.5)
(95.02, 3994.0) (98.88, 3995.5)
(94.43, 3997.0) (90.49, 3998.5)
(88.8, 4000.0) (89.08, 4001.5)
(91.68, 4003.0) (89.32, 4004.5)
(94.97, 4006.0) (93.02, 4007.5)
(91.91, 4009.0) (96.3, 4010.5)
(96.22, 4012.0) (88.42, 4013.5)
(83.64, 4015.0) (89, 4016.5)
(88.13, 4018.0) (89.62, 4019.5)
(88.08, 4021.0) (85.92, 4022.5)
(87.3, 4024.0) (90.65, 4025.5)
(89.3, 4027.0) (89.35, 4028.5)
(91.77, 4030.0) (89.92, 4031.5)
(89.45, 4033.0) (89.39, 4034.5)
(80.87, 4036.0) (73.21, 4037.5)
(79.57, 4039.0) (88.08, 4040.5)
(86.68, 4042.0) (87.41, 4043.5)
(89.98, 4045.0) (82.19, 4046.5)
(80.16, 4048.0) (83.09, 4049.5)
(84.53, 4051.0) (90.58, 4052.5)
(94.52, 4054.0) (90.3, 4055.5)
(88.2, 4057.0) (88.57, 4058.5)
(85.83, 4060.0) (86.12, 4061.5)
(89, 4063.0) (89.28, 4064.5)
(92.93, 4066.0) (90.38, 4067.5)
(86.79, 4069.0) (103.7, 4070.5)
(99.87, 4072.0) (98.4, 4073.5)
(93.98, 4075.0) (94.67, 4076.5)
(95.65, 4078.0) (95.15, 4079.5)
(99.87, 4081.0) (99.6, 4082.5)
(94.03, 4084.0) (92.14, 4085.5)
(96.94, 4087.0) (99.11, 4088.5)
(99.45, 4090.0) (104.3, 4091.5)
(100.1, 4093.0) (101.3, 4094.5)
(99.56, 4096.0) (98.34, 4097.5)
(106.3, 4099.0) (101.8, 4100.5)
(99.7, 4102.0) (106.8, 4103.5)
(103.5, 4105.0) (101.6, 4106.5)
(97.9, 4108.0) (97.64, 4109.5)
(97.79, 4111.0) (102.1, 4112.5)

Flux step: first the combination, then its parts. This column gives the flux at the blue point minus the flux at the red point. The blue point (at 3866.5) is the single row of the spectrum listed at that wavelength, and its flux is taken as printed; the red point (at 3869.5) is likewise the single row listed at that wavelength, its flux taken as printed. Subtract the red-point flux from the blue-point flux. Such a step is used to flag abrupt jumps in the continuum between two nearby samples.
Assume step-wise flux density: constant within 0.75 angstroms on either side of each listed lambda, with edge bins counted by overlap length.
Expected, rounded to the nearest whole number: -16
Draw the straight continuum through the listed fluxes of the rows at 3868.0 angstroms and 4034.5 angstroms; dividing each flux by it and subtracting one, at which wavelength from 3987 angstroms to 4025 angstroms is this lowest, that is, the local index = 4015.0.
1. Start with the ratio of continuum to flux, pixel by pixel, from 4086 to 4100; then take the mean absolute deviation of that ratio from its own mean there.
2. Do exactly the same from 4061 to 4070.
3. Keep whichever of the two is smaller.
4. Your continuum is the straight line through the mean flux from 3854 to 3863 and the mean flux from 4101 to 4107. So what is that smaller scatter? 0.023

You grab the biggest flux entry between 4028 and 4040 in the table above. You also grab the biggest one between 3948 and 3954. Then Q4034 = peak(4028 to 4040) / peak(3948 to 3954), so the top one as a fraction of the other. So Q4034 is 0.91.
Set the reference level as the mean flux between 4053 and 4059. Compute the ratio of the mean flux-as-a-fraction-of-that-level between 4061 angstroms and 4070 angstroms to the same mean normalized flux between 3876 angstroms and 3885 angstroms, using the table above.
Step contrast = 0.83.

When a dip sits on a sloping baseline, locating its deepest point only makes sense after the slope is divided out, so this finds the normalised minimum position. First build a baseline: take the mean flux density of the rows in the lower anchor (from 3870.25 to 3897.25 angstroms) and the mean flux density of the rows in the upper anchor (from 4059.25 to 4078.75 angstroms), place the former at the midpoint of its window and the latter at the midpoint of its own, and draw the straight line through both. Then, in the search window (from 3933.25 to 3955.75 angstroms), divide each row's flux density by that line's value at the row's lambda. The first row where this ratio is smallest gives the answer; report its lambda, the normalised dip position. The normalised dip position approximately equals 3940.0 angstroms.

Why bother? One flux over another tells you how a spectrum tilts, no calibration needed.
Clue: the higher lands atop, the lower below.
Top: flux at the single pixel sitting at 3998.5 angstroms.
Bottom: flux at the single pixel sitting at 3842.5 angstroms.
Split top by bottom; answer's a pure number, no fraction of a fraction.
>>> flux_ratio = 0.89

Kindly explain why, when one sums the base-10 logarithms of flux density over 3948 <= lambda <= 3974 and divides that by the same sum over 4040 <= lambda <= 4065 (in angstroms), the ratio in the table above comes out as 1.03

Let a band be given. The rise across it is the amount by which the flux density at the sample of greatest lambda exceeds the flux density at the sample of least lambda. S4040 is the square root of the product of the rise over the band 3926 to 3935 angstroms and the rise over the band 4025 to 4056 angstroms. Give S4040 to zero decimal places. 2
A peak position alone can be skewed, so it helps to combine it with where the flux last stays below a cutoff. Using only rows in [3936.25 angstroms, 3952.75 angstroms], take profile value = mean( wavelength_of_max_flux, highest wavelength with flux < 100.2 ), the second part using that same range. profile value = 3947.5 angstroms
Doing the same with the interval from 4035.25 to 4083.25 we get 4076.5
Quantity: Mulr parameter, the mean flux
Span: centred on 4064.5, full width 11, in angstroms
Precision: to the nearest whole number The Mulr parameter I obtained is 89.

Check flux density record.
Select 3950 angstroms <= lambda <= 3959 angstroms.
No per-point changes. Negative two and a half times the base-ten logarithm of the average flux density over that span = -4.96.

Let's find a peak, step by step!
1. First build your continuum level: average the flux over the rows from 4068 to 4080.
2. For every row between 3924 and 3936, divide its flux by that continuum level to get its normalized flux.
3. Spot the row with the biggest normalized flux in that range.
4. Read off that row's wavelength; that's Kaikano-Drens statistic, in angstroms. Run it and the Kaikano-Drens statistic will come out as 3925.0 angstroms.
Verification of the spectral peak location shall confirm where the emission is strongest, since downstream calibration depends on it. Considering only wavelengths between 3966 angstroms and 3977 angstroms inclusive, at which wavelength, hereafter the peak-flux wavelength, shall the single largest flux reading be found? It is 3967.0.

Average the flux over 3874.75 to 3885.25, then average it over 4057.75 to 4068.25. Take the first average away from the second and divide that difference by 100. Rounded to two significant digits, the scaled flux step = -0.19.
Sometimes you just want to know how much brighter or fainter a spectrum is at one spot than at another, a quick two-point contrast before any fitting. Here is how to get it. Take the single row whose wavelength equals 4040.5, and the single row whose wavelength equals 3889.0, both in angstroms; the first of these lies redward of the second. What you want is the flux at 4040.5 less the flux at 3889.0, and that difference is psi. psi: -26.9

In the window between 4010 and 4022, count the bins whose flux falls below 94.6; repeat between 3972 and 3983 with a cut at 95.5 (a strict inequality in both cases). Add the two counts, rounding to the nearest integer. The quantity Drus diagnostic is 10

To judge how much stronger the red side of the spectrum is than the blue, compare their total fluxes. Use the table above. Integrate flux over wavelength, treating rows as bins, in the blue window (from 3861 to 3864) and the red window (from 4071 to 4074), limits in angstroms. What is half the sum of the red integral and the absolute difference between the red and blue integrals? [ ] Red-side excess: 160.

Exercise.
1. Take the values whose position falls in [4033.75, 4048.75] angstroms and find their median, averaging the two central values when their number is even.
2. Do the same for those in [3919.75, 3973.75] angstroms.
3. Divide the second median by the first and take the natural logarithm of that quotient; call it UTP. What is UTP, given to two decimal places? 0.14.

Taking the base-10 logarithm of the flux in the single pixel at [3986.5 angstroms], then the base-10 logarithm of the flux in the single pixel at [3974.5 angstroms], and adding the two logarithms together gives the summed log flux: 3.91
